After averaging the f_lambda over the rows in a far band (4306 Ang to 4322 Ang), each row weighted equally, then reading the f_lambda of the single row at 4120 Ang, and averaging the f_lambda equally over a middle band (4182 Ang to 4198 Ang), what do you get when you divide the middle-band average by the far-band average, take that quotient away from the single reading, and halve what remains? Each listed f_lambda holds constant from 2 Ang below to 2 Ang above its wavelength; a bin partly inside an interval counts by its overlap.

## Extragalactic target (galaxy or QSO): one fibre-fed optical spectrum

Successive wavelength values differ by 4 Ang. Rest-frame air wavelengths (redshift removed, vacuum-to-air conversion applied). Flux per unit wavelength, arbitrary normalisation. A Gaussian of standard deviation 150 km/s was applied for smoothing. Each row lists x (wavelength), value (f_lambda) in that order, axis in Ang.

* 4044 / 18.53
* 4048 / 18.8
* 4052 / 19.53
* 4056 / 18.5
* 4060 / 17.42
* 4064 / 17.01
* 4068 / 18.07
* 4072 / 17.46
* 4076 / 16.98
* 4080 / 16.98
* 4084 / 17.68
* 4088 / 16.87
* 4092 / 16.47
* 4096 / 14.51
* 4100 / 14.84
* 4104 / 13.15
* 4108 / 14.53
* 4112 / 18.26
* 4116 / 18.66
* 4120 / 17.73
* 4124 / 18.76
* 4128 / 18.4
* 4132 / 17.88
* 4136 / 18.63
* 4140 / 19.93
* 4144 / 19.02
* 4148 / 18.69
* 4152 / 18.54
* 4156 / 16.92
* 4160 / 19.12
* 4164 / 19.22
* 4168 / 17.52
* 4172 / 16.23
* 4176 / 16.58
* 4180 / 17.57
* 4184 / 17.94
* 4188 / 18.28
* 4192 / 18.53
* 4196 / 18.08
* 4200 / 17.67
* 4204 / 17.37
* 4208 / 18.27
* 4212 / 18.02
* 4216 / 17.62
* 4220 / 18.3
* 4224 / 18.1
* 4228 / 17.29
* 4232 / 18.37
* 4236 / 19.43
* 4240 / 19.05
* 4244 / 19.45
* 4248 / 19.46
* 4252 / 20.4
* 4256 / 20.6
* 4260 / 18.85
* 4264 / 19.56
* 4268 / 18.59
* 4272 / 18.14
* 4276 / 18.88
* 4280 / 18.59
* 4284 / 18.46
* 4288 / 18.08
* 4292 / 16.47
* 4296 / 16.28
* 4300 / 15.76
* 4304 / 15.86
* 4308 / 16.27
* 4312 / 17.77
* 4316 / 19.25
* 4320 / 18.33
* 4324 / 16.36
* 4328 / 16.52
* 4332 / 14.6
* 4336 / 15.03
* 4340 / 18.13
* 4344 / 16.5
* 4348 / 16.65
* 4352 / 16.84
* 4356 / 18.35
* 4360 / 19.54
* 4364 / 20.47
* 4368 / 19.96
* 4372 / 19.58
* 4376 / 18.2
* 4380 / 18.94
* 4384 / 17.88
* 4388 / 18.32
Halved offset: 8.4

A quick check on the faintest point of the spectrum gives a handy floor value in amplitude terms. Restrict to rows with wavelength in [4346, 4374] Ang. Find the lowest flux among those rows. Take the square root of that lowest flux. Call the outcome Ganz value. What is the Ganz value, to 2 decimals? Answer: 4.08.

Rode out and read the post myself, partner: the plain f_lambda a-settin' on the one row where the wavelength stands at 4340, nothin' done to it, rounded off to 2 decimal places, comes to 18.13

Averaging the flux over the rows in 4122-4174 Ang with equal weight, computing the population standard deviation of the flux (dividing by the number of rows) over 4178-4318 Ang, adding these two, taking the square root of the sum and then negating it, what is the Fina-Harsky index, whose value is -4.42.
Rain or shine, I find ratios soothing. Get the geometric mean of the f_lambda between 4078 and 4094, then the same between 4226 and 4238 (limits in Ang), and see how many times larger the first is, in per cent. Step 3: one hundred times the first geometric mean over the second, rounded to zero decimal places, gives 93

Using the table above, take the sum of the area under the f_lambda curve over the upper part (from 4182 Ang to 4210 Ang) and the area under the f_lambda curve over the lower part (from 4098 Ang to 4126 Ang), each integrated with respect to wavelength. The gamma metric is 968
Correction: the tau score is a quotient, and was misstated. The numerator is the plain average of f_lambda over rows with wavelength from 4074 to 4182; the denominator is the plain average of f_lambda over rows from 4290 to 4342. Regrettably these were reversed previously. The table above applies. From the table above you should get 1.04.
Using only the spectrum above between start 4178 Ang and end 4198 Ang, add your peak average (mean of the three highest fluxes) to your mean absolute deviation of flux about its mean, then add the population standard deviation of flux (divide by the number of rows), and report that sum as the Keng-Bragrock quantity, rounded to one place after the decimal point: 18.9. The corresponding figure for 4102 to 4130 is 22.6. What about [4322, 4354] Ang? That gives 19.0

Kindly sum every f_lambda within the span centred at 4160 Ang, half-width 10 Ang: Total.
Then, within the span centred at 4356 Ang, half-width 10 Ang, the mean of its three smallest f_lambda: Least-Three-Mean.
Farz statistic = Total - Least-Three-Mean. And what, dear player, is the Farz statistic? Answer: 74.0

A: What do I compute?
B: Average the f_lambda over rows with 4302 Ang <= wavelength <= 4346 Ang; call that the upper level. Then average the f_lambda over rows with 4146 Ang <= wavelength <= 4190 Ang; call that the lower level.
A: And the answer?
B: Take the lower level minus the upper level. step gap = 1.1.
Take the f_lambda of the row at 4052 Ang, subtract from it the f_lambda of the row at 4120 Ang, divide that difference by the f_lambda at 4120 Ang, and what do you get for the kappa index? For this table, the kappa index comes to 0.102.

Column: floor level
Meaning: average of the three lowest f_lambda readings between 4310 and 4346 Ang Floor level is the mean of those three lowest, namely 15.3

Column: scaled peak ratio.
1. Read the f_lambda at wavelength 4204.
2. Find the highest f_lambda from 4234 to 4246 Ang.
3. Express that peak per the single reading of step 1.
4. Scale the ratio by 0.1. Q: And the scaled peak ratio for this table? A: 0.112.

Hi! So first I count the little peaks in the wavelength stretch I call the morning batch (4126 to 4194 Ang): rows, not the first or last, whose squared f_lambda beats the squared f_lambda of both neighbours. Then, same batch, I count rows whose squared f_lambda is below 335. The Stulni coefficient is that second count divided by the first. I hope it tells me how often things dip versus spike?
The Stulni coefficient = 4.0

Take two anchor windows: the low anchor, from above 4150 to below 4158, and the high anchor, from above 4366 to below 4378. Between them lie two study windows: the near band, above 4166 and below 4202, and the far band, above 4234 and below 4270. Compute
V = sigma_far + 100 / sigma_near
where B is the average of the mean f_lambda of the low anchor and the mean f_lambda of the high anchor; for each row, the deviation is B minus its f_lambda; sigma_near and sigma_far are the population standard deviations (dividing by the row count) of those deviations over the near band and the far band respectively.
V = 140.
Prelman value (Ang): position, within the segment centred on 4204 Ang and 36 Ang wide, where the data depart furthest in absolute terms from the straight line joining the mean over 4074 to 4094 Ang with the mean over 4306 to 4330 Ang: 4192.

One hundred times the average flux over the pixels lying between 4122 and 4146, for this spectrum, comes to 1877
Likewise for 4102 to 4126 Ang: 1685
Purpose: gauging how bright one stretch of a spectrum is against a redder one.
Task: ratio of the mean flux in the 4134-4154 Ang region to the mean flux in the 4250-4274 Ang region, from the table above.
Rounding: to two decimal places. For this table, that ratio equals 0.98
